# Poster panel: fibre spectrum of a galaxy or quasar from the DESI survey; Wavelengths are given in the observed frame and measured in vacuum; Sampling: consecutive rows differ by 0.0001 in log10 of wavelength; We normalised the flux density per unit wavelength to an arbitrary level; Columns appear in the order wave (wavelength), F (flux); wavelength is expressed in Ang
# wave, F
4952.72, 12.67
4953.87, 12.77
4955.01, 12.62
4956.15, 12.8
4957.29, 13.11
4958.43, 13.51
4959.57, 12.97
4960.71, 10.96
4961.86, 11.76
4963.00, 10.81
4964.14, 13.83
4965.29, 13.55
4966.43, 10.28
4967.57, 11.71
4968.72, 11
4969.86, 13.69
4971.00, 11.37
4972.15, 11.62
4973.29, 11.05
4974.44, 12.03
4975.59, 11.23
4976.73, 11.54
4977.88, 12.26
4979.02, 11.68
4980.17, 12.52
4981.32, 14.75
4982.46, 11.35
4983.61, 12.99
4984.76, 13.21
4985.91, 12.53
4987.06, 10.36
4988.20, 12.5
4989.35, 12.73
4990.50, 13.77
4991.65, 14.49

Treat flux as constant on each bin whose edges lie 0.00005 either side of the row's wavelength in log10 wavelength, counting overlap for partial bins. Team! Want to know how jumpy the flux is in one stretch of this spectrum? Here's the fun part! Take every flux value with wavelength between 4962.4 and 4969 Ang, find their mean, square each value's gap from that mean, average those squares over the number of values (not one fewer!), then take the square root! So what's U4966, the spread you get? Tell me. 1.4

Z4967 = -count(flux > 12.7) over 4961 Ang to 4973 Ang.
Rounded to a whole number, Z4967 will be -3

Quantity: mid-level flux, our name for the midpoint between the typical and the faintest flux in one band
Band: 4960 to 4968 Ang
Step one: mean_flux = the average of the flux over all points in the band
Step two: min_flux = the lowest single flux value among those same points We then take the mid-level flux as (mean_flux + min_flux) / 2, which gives 11.1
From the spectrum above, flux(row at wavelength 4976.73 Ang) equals 11.54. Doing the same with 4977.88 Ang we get 12.26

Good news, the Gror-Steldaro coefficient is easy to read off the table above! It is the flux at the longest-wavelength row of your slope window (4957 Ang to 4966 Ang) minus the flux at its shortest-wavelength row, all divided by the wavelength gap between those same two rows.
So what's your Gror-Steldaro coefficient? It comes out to 0.055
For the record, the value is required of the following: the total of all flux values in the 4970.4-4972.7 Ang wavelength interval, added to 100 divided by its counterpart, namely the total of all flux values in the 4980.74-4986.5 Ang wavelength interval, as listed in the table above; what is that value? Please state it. 25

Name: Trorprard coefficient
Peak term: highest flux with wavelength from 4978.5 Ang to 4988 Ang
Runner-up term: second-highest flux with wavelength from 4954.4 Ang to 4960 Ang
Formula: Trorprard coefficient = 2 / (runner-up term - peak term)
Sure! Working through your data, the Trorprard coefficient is -1.2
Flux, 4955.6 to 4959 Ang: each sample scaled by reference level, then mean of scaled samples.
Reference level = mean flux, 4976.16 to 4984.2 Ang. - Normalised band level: 1.06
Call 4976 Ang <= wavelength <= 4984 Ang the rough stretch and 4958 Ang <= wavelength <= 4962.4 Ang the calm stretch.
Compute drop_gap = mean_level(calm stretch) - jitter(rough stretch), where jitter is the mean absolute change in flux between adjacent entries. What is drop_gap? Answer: 10.7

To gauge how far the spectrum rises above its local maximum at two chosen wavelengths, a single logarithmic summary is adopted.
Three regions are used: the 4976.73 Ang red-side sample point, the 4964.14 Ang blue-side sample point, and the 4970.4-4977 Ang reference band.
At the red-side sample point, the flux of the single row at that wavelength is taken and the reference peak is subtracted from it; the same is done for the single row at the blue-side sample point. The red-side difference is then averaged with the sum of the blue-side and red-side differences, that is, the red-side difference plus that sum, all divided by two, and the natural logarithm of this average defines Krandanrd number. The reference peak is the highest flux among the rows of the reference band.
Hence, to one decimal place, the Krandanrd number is -0.9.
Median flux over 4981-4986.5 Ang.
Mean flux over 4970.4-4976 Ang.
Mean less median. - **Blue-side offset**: -1.5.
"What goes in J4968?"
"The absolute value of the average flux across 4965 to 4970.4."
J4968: 12.0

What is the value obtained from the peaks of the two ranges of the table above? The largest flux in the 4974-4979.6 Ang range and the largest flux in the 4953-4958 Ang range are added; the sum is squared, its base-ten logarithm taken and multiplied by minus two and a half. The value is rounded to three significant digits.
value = -7.02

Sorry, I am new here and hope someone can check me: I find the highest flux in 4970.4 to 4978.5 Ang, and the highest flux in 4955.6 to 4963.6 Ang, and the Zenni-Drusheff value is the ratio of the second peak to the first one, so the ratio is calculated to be 1.10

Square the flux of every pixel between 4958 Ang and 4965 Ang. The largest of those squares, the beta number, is 191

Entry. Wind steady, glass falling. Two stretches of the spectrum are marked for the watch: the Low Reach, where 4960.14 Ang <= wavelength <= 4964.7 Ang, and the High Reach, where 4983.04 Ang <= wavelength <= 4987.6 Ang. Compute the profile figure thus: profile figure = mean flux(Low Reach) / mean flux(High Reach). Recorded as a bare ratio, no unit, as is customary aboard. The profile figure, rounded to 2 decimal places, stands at 0.96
